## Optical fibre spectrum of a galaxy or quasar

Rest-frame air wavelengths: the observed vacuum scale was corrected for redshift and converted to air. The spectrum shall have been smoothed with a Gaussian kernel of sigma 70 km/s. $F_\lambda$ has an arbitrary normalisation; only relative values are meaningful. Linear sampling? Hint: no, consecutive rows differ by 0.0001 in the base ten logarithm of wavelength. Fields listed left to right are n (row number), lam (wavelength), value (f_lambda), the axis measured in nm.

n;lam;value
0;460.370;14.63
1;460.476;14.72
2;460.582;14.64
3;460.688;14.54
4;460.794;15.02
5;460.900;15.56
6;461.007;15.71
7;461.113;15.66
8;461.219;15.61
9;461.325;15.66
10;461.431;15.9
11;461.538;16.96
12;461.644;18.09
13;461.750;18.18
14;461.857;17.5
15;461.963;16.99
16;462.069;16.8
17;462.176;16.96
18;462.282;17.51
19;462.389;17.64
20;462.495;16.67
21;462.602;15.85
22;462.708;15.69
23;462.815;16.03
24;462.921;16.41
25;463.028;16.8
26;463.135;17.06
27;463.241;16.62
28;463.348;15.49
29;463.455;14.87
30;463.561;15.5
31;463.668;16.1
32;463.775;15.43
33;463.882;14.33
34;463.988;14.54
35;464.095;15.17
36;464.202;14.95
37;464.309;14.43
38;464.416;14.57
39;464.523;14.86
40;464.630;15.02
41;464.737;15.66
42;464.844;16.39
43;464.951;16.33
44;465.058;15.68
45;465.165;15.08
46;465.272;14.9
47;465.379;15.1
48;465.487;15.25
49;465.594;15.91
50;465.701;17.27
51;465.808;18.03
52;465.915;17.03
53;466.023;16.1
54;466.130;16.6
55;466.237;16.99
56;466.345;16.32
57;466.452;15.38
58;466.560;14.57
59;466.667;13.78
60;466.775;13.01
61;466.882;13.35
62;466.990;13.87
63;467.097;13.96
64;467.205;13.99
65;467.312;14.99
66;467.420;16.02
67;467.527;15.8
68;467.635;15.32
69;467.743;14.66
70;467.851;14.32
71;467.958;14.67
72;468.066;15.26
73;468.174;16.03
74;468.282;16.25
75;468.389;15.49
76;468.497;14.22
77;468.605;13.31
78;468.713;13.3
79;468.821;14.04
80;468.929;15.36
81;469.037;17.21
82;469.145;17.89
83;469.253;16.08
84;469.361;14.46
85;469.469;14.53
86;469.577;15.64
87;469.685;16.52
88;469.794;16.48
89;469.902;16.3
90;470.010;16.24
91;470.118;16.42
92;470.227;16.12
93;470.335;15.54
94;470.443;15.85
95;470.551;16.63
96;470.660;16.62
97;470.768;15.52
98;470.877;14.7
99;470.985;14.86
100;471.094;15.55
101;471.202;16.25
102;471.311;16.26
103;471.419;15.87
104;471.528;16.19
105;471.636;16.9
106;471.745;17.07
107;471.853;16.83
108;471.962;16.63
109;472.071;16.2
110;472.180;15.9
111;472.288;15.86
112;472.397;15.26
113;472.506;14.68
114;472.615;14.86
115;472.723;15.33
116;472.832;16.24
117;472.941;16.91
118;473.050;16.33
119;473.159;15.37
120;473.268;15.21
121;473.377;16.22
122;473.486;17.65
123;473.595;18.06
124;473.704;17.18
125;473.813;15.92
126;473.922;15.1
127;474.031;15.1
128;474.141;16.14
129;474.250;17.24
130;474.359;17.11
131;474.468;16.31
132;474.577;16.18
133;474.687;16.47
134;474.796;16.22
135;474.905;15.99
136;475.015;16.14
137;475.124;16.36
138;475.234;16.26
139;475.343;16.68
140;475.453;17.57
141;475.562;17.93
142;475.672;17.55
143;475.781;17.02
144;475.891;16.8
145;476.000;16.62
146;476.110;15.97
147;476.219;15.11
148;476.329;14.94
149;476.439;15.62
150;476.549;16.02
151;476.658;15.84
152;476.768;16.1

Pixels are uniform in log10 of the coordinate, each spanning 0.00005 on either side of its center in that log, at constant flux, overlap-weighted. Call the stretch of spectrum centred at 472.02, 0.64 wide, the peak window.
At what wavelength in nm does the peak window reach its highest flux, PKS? 471.745 nm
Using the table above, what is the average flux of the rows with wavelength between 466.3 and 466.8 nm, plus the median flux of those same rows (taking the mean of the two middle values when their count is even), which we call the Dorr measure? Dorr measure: 29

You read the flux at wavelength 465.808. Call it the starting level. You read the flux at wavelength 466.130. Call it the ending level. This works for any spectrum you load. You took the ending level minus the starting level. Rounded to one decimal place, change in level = -1.4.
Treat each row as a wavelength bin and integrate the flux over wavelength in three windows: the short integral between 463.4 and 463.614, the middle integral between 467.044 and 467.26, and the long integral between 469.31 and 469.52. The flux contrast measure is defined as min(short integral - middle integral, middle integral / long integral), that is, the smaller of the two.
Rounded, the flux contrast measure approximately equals 0.23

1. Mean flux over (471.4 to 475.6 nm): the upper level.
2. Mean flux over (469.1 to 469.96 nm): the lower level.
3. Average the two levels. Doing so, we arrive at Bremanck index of 16.1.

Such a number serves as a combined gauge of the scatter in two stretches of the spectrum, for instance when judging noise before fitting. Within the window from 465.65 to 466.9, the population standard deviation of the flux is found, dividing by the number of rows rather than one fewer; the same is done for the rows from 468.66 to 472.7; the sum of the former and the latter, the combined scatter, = 2.53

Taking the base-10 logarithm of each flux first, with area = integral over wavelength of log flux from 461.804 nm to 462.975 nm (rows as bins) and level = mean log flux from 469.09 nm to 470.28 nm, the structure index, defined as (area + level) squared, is 6.96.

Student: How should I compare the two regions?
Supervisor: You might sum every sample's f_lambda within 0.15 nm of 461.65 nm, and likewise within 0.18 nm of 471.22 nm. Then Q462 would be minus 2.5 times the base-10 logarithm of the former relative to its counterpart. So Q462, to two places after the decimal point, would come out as -0.11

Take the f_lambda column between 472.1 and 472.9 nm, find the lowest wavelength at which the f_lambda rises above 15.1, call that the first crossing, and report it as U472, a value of 472.180 nm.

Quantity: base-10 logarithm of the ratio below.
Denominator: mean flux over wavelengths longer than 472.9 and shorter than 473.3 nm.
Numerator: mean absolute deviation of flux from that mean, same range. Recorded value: -1.4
